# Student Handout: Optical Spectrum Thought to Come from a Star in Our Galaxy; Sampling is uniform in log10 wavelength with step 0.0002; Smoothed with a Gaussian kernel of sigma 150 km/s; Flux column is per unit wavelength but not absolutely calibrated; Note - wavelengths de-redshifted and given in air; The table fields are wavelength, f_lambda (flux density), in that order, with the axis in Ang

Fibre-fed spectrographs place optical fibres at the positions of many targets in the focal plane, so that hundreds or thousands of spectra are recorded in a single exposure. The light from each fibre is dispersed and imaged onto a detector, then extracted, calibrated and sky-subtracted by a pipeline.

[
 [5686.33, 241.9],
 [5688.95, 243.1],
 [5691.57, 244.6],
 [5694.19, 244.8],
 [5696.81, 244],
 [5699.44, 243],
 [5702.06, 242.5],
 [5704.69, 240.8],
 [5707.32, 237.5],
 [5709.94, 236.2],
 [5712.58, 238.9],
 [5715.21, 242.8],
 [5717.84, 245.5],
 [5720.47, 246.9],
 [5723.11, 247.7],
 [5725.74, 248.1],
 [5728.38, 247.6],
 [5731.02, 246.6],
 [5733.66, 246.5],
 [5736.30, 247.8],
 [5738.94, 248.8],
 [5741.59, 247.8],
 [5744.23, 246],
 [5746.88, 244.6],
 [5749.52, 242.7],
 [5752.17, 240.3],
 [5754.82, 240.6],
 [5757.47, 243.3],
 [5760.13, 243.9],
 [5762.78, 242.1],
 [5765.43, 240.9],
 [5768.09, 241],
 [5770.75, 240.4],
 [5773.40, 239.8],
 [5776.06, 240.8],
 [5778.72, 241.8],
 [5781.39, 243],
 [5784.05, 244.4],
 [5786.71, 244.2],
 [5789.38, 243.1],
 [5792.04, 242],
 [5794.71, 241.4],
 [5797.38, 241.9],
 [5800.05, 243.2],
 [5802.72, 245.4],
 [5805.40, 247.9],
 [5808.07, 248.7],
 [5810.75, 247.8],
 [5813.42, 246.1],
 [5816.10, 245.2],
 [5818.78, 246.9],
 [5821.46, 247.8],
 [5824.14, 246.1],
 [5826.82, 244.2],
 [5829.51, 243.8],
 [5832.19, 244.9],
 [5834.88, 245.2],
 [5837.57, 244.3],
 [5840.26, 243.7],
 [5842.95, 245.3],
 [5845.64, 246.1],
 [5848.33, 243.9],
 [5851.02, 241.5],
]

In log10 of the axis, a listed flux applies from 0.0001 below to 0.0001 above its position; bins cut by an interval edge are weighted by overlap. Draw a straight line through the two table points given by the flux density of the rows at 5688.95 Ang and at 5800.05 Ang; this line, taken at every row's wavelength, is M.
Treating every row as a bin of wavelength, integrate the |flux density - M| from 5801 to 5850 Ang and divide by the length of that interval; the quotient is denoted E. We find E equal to 2.5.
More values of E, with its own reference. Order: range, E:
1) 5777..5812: 1.9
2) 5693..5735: 3.1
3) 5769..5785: 1.9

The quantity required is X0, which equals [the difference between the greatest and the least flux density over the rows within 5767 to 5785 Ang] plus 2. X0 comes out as 6.6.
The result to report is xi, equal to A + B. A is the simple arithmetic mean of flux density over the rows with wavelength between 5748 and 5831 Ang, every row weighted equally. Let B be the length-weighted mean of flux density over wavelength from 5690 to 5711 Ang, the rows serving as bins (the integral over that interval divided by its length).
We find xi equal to 485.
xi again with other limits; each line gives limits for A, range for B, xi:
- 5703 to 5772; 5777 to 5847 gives 488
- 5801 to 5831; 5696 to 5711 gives 487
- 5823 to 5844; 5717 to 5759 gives 490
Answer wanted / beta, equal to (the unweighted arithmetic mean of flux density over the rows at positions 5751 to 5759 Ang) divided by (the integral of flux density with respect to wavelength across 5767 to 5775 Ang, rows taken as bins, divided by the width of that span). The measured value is 1.00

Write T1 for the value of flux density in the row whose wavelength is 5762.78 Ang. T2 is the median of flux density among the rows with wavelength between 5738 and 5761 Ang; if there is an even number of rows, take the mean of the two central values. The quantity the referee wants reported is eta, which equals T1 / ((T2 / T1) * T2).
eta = 0.985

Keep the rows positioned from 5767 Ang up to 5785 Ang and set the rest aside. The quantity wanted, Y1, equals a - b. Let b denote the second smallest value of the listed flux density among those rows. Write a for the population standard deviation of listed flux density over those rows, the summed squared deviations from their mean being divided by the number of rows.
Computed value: -239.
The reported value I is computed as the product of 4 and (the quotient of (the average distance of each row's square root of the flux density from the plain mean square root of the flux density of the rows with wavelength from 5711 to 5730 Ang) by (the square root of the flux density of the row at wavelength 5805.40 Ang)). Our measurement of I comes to 0.0210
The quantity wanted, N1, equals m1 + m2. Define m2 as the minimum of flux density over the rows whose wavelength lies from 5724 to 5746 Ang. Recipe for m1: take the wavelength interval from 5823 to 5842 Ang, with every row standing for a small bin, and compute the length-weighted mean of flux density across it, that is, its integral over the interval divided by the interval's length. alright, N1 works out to 491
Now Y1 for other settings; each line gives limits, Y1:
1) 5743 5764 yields -239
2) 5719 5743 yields -246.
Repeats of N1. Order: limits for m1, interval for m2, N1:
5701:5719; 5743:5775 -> 480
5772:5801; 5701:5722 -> 479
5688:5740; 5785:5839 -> 486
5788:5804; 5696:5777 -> 479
